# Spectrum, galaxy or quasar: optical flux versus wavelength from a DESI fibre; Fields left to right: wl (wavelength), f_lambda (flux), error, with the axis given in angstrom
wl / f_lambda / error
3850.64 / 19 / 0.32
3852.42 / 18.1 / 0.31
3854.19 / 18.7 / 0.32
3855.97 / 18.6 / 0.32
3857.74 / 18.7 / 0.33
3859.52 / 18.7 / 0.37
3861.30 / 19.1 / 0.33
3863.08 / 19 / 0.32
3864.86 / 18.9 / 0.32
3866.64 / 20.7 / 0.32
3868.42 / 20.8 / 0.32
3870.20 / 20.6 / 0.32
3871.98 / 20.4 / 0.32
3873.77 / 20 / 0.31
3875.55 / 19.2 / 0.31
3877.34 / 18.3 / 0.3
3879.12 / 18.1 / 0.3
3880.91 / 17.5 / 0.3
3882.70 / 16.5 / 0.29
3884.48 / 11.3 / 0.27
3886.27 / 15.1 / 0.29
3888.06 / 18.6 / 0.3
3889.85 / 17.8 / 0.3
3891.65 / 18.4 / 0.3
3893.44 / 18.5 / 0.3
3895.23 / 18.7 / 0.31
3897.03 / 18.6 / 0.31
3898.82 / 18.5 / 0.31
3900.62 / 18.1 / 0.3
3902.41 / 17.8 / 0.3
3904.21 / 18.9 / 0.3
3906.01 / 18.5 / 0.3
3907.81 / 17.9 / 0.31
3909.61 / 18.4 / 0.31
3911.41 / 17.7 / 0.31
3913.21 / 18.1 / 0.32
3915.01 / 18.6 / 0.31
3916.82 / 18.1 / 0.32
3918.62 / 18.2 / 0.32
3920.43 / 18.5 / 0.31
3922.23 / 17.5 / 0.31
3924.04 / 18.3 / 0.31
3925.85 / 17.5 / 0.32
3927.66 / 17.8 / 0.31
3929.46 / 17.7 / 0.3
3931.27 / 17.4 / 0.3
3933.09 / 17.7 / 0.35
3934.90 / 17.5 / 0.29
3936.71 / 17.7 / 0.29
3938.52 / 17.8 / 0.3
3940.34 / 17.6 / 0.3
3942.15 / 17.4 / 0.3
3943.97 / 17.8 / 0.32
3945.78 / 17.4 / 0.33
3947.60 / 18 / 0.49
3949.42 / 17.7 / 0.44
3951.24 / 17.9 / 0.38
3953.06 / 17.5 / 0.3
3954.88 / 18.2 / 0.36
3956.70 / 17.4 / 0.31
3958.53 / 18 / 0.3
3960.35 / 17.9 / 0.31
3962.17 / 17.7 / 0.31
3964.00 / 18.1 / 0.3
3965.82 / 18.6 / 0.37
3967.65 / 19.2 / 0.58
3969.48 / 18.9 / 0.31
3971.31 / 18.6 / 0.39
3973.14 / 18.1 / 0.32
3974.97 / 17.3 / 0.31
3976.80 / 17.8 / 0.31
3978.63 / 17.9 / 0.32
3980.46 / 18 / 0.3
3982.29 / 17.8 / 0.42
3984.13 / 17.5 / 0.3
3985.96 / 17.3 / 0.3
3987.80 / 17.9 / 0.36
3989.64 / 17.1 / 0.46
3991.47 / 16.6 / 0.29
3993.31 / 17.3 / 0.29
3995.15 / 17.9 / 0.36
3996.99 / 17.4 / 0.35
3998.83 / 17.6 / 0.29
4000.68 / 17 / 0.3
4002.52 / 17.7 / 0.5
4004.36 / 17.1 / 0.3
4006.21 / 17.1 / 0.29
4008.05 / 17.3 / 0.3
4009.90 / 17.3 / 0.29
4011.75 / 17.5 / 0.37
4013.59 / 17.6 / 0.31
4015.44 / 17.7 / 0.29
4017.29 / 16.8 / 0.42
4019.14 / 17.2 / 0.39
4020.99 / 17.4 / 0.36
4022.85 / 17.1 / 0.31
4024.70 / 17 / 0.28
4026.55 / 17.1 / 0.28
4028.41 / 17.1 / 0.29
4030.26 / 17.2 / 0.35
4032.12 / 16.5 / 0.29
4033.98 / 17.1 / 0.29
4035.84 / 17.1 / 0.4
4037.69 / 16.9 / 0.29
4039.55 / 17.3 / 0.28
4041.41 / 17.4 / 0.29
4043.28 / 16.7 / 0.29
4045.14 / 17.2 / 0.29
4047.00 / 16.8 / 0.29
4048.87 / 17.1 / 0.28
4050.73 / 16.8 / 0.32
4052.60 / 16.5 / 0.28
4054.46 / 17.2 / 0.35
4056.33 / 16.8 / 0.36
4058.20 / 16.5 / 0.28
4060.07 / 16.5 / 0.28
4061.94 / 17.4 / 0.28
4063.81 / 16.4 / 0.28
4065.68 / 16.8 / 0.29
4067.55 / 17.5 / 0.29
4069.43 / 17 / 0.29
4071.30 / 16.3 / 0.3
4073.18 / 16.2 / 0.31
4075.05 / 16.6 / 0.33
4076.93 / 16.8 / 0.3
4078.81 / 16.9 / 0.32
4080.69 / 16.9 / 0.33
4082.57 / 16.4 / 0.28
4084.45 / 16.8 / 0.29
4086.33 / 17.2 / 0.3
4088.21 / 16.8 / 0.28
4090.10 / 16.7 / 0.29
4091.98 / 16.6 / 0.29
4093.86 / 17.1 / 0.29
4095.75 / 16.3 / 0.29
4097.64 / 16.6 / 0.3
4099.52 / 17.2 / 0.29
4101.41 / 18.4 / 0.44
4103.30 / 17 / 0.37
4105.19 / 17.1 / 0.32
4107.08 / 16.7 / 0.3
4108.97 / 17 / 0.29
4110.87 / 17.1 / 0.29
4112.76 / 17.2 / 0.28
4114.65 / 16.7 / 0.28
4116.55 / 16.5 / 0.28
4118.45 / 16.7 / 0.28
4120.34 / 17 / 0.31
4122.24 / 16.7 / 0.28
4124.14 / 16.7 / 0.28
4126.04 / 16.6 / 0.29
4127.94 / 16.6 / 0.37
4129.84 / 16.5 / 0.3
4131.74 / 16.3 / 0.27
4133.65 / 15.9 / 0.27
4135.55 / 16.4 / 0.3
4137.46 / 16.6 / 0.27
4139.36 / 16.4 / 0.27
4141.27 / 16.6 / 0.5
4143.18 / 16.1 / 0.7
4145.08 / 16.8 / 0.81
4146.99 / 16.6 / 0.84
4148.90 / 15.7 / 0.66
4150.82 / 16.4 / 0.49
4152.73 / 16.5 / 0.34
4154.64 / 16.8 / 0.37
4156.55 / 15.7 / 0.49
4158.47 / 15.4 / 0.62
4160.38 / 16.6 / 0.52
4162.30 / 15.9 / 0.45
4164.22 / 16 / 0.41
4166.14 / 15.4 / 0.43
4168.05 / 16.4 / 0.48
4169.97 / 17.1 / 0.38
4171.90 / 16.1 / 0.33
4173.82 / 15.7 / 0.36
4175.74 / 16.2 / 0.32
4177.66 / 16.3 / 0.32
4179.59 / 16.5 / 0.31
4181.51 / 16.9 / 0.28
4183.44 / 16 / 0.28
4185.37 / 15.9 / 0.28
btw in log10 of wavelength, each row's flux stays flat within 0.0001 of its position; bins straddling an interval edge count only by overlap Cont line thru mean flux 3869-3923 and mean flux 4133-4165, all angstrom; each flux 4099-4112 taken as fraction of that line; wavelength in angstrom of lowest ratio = 4107.08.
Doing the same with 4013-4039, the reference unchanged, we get 4032.12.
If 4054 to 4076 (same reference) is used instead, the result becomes 4073.18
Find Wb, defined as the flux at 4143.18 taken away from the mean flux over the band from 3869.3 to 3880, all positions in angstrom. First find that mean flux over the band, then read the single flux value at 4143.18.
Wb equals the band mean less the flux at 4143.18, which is 3.3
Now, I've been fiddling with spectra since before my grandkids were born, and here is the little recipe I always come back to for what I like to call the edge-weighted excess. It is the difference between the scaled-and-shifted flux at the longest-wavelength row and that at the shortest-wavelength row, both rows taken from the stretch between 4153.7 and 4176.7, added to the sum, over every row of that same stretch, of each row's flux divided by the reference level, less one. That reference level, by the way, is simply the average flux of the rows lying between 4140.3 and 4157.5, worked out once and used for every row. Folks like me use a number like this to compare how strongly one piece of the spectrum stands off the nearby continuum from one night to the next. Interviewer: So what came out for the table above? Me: -0.22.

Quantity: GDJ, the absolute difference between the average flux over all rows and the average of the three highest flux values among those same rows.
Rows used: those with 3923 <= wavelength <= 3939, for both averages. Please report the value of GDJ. 0.26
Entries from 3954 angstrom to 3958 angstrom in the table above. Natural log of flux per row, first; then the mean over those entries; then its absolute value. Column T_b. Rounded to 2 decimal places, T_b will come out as 2.88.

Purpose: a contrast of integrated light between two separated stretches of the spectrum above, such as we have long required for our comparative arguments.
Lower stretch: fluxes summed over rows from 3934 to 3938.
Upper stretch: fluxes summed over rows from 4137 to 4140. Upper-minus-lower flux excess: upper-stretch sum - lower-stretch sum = -2.2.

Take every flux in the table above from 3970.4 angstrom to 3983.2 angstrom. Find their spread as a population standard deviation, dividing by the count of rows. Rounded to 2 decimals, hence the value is 0.36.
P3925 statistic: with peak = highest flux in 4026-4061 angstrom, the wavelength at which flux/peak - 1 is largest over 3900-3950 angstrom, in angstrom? 3904.21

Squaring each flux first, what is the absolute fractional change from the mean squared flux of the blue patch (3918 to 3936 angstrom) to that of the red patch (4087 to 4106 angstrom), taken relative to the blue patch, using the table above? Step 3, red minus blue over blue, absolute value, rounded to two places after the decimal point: 0.09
